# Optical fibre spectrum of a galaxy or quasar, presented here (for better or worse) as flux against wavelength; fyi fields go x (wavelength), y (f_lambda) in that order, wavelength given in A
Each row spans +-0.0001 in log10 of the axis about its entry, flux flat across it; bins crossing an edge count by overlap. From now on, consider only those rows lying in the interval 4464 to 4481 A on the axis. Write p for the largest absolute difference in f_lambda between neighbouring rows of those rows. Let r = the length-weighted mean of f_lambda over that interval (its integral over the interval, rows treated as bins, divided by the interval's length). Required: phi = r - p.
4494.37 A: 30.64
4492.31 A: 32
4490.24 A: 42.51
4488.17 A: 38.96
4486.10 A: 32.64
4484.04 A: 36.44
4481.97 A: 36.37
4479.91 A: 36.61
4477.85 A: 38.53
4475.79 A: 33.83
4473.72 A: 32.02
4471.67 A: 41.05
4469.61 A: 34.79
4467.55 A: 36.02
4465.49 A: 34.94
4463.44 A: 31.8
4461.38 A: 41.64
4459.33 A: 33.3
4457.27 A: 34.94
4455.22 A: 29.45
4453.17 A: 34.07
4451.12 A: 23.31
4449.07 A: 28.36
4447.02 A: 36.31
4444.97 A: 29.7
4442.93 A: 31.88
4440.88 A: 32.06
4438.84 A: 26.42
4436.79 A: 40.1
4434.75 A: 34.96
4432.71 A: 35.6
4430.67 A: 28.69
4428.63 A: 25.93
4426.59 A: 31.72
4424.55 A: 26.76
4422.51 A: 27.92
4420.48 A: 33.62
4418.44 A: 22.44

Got 27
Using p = 9.0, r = 36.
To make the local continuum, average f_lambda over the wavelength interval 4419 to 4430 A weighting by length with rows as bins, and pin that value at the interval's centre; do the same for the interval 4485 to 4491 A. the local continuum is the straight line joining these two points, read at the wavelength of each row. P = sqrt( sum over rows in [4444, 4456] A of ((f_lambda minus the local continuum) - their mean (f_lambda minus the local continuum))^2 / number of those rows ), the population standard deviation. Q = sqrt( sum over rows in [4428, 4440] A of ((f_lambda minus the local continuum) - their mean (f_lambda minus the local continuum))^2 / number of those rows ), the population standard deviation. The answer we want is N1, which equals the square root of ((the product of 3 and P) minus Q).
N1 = 2.8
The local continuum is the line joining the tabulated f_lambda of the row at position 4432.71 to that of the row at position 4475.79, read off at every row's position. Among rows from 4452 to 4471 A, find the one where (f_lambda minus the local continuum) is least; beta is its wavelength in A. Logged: 4455.22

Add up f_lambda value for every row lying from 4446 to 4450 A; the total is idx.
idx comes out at 64.7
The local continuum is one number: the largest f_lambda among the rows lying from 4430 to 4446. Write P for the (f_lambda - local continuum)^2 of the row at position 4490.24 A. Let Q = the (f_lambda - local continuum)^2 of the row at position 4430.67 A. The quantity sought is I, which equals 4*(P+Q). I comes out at 544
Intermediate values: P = 6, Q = 130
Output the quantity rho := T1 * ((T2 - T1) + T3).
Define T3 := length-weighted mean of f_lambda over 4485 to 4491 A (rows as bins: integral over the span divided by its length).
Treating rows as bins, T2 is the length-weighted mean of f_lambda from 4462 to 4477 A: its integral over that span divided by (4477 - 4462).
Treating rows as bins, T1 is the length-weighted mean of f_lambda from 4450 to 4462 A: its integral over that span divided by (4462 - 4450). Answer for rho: 1314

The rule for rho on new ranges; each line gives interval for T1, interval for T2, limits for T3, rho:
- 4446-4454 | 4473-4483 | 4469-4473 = 1309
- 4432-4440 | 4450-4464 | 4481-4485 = 1190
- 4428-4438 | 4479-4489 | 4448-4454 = 1042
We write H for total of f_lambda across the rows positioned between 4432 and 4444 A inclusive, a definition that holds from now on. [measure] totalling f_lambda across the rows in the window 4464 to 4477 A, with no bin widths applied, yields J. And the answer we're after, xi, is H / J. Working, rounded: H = 201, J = 213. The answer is 0.95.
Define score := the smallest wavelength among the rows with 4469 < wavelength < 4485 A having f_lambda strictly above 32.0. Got 4469.61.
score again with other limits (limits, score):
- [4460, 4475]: 4461.38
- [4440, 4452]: 4440.88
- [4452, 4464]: 4453.17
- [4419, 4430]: 4420.48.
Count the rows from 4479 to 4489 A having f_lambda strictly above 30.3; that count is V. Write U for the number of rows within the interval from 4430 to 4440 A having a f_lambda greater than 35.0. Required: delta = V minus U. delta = 3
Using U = 2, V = 5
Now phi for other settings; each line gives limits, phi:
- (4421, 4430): 23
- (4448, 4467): 22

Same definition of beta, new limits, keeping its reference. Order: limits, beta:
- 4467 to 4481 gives 4473.72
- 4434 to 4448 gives 4438.84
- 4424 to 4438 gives 4428.63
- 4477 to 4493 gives 4492.31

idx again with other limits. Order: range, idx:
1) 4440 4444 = 63.9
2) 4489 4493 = 74.5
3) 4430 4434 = 64.3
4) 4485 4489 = 71.6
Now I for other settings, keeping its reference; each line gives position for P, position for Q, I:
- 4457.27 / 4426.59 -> 387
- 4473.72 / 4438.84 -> 1010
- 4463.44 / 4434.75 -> 381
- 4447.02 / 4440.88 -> 316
